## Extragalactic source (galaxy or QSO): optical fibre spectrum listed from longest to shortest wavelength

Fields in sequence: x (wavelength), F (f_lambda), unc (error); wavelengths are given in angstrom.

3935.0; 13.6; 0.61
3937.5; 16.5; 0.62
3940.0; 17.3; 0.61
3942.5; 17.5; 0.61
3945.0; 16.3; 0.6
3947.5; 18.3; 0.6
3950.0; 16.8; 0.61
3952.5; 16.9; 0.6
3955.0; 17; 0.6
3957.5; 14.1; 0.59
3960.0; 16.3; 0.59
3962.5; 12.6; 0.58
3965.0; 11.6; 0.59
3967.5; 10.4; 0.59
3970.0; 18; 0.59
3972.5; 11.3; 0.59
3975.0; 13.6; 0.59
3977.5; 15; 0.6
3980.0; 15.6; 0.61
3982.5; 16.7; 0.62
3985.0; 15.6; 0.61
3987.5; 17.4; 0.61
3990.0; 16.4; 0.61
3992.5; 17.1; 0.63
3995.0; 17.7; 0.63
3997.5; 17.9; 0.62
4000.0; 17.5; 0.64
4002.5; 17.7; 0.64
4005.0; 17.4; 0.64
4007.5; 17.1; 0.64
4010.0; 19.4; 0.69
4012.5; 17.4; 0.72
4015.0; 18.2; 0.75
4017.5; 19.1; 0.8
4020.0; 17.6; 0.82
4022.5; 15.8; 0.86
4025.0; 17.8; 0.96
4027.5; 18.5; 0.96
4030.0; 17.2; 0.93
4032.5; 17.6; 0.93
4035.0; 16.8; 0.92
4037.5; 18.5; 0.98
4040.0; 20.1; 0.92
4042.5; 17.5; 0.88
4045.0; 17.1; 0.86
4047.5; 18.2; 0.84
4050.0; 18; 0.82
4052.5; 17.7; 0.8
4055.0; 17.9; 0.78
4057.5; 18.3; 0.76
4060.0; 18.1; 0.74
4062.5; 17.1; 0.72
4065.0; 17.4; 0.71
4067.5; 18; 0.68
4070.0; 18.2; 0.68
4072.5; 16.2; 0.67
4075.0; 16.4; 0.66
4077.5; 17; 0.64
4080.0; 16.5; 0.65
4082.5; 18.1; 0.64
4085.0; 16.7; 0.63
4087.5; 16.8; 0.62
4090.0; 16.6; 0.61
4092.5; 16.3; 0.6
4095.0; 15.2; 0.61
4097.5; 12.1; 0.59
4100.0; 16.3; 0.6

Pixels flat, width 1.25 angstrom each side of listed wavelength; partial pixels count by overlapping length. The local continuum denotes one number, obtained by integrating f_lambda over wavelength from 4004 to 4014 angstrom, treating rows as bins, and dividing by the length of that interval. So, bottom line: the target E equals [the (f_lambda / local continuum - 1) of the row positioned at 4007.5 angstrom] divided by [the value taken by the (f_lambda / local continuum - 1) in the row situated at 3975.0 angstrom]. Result 0.2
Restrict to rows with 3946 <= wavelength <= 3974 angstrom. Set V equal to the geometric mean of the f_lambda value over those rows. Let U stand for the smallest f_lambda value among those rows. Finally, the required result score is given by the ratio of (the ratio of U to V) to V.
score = 0.049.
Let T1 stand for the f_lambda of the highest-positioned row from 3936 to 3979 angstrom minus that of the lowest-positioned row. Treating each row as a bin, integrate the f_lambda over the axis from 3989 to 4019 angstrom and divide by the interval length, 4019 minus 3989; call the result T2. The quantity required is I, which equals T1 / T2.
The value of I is -0.1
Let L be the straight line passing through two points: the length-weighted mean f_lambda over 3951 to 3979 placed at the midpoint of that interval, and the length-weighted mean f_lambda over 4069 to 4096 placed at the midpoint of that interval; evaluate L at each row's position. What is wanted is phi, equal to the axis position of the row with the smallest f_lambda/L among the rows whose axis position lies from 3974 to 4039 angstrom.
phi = 3975.0 angstrom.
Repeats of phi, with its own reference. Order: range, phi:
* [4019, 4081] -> 4072.5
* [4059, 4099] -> 4097.5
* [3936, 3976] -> 3967.5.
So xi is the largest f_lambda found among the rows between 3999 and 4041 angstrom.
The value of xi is 20.1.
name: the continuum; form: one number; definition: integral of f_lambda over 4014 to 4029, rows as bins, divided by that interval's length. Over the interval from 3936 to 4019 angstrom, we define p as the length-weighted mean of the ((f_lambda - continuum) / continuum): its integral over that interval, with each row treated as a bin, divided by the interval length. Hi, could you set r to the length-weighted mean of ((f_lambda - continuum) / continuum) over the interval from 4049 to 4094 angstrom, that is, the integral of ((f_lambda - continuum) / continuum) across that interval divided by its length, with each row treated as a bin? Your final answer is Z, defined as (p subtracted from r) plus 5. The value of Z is 5.06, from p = -0.09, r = -0.03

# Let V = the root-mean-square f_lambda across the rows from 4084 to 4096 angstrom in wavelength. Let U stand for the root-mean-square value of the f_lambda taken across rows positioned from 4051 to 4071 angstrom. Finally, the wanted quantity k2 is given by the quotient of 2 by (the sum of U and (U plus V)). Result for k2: 0.038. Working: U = 17.8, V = 16.3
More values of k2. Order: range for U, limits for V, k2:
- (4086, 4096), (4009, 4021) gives 0.039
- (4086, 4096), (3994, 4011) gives 0.040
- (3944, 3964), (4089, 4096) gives 0.041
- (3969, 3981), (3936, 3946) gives 0.043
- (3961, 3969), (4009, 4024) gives 0.049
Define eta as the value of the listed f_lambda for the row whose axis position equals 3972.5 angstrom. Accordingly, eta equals 11.3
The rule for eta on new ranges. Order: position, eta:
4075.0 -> 16.4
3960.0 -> 16.3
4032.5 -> 17.6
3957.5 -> 14.1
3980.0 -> 15.6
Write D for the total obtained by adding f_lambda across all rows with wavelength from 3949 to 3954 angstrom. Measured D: 34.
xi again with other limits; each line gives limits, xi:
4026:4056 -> 20.1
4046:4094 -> 18.3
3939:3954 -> 18.3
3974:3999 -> 17.9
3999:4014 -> 19.4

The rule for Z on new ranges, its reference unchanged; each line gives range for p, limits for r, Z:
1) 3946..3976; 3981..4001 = 5.13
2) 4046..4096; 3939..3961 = 4.97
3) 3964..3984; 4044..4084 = 5.19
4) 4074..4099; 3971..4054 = 5.06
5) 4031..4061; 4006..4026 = 4.99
